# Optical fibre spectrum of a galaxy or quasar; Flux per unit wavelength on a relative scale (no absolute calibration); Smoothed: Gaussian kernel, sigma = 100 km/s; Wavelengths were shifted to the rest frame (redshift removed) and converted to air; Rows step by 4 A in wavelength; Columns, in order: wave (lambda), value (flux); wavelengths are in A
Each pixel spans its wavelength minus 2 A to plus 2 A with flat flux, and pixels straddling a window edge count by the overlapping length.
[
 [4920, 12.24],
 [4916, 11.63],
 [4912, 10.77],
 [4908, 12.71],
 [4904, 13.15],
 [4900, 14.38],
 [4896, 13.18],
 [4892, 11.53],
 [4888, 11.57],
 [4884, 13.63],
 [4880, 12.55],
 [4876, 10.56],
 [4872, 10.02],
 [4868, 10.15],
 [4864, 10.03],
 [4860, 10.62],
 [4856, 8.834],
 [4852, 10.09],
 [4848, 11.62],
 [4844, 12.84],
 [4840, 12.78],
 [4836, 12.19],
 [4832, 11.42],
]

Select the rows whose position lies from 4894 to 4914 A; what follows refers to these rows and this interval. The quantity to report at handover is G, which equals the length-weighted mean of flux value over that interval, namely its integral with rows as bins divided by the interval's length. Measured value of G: 12.8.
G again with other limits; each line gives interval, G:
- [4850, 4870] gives 9.9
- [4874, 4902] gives 12.5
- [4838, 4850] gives 12.4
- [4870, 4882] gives 11.0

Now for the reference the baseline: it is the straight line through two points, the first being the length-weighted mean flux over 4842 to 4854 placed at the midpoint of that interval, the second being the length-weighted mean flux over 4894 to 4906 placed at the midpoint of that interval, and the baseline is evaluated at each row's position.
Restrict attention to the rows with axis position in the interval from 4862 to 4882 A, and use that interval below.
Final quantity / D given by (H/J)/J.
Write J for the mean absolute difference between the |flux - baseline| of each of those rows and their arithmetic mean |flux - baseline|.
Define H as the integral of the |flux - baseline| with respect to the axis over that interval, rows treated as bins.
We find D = 91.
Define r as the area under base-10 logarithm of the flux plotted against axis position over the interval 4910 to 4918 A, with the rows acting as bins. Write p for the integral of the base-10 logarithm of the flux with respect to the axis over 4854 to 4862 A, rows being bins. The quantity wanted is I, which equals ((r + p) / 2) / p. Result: 1.03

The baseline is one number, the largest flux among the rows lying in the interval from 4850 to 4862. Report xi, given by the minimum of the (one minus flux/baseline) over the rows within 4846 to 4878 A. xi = -0.09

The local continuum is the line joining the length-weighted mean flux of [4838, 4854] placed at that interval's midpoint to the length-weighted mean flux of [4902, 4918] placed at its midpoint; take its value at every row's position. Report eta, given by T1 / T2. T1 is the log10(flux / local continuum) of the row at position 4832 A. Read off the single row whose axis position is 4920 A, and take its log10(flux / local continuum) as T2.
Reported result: -2.7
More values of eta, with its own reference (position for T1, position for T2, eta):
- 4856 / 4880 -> -6.1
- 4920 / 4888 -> -0.3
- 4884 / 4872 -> -0.7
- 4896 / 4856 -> -0.3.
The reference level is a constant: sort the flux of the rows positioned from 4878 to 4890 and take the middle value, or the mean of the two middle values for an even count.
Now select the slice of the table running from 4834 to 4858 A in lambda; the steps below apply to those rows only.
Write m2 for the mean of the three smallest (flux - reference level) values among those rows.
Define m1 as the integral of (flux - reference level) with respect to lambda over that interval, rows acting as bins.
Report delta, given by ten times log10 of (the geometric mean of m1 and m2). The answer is 9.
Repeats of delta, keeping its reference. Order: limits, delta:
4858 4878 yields 10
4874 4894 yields 6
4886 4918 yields 4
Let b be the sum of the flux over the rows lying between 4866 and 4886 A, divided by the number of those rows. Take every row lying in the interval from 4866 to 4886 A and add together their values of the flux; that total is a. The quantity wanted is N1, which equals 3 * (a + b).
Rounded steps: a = 56.9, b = 11.4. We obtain 205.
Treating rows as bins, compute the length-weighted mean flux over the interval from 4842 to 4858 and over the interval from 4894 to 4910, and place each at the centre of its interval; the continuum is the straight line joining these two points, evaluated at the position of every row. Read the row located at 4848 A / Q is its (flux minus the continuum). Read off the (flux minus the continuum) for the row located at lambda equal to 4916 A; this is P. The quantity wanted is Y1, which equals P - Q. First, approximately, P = -2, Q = 1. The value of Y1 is -3.3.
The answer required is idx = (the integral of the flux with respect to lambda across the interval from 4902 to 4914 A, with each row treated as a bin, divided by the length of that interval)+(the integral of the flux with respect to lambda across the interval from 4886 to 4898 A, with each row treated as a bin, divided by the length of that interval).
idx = 24.3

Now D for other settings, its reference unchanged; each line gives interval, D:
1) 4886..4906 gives 72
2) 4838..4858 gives 84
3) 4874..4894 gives 63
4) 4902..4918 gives 29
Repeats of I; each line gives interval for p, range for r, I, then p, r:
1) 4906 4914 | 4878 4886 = 1.02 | 8.5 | 8.93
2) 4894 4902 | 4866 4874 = 0.94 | 9.1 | 8.03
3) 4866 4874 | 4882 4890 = 1.05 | 8.0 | 8.79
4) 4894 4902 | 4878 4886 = 0.99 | 9.1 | 8.93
